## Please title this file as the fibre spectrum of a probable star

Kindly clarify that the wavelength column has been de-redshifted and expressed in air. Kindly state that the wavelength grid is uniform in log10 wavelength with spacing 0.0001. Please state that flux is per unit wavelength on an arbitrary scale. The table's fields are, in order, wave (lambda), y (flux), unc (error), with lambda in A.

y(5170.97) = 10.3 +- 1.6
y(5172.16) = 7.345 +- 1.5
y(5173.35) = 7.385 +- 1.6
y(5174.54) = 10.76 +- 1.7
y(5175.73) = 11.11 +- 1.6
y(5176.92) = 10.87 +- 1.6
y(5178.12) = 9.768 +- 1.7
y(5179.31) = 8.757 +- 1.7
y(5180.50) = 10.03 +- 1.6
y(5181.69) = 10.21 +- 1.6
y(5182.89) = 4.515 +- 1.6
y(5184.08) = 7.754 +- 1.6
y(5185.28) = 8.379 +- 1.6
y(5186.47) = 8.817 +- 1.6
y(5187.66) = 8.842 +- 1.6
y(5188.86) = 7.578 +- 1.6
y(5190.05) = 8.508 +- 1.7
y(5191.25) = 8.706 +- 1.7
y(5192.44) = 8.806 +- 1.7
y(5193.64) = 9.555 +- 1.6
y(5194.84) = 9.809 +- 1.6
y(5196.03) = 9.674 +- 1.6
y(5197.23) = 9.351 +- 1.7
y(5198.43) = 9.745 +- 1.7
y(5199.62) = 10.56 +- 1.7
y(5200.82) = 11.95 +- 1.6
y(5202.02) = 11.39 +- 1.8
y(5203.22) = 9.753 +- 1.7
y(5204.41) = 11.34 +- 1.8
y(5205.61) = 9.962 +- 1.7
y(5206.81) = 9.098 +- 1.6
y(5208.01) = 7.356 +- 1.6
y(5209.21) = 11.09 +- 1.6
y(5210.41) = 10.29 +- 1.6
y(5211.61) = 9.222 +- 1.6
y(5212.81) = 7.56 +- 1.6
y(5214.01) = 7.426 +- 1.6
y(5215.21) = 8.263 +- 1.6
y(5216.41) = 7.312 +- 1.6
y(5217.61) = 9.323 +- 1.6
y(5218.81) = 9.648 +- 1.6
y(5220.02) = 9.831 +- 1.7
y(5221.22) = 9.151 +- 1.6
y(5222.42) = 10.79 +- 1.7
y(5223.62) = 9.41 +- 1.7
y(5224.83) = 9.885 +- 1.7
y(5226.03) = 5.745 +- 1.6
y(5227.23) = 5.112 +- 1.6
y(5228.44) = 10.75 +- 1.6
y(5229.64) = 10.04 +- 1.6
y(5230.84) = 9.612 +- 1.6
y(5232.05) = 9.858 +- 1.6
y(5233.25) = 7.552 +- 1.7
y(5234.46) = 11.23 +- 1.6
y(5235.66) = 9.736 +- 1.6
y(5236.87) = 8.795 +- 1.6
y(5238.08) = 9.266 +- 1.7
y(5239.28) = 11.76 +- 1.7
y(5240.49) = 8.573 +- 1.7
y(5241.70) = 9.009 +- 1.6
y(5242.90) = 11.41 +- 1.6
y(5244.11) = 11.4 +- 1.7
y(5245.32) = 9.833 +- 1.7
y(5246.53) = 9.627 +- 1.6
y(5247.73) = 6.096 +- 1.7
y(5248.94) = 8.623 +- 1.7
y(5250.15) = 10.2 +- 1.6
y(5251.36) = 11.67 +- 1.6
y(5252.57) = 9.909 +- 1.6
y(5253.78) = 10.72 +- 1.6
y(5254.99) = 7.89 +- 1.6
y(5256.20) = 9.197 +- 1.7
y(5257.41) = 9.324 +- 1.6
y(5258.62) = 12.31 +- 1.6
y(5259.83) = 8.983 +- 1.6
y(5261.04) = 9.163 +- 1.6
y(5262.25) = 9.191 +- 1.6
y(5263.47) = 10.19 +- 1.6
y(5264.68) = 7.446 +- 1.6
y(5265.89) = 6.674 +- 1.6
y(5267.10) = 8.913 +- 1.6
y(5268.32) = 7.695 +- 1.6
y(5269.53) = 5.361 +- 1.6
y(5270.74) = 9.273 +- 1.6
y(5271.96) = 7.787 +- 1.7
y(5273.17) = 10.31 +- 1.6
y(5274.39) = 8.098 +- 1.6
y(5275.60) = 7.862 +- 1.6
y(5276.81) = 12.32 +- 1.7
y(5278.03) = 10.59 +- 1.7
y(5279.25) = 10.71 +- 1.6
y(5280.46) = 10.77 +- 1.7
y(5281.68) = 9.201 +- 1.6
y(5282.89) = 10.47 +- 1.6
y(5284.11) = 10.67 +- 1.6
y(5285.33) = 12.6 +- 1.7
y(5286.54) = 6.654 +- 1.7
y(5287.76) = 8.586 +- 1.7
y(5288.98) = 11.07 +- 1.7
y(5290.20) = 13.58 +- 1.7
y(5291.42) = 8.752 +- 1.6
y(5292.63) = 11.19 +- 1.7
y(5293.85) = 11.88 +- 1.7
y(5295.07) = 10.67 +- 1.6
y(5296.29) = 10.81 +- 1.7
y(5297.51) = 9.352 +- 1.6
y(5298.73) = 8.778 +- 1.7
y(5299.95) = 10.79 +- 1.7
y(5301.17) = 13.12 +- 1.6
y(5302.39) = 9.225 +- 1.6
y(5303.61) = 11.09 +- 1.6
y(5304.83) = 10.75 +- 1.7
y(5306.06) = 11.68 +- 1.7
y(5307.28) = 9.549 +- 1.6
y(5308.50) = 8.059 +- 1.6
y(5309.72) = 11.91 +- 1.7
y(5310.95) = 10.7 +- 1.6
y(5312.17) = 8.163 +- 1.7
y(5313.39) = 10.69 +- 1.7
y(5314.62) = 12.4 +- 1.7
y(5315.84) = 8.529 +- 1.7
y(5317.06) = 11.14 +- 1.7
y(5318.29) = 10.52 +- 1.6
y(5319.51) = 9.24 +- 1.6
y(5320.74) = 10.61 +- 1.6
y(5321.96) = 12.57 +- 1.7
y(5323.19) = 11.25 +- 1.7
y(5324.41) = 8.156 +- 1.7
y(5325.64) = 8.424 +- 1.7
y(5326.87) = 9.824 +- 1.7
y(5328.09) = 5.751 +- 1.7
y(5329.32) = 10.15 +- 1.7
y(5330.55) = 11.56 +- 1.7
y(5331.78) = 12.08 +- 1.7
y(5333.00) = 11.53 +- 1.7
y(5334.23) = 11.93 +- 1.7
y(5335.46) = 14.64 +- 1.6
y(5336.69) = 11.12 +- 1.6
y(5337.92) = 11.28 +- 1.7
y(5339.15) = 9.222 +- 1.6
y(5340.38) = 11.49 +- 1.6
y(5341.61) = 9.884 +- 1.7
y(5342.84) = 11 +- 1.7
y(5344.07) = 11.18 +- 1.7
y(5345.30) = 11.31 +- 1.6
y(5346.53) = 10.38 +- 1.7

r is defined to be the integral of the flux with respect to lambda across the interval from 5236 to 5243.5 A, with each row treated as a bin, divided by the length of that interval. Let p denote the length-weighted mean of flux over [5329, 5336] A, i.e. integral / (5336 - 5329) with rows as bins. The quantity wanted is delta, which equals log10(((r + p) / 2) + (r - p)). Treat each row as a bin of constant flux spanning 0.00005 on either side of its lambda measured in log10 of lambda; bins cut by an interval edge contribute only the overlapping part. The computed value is 0.94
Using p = 12.0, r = 9.8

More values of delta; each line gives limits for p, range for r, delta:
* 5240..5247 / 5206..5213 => 0.95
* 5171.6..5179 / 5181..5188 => 0.87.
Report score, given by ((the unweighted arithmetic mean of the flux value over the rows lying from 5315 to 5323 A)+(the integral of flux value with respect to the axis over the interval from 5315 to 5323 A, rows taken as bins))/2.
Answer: 47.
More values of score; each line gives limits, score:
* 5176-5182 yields 35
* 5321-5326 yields 31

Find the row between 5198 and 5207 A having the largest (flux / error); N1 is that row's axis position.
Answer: 5200.82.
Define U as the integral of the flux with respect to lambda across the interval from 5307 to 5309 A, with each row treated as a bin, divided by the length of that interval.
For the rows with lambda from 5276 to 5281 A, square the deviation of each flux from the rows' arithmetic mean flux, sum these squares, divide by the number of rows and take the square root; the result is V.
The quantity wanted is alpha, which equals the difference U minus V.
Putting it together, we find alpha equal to 8.0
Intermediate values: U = 8.7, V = 0.7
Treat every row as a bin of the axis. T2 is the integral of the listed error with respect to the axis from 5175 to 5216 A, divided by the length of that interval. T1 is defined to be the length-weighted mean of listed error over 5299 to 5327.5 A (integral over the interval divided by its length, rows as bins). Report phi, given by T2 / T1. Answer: 0.99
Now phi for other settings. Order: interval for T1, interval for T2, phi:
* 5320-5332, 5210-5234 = 0.96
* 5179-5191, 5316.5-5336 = 1.03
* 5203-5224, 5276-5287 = 1.01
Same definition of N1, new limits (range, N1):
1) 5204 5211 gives 5209.21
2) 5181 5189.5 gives 5181.69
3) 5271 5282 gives 5276.81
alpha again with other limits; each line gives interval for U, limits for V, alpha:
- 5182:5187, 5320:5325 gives 5.9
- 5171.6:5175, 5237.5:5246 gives 7.2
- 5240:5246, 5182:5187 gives 8.4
